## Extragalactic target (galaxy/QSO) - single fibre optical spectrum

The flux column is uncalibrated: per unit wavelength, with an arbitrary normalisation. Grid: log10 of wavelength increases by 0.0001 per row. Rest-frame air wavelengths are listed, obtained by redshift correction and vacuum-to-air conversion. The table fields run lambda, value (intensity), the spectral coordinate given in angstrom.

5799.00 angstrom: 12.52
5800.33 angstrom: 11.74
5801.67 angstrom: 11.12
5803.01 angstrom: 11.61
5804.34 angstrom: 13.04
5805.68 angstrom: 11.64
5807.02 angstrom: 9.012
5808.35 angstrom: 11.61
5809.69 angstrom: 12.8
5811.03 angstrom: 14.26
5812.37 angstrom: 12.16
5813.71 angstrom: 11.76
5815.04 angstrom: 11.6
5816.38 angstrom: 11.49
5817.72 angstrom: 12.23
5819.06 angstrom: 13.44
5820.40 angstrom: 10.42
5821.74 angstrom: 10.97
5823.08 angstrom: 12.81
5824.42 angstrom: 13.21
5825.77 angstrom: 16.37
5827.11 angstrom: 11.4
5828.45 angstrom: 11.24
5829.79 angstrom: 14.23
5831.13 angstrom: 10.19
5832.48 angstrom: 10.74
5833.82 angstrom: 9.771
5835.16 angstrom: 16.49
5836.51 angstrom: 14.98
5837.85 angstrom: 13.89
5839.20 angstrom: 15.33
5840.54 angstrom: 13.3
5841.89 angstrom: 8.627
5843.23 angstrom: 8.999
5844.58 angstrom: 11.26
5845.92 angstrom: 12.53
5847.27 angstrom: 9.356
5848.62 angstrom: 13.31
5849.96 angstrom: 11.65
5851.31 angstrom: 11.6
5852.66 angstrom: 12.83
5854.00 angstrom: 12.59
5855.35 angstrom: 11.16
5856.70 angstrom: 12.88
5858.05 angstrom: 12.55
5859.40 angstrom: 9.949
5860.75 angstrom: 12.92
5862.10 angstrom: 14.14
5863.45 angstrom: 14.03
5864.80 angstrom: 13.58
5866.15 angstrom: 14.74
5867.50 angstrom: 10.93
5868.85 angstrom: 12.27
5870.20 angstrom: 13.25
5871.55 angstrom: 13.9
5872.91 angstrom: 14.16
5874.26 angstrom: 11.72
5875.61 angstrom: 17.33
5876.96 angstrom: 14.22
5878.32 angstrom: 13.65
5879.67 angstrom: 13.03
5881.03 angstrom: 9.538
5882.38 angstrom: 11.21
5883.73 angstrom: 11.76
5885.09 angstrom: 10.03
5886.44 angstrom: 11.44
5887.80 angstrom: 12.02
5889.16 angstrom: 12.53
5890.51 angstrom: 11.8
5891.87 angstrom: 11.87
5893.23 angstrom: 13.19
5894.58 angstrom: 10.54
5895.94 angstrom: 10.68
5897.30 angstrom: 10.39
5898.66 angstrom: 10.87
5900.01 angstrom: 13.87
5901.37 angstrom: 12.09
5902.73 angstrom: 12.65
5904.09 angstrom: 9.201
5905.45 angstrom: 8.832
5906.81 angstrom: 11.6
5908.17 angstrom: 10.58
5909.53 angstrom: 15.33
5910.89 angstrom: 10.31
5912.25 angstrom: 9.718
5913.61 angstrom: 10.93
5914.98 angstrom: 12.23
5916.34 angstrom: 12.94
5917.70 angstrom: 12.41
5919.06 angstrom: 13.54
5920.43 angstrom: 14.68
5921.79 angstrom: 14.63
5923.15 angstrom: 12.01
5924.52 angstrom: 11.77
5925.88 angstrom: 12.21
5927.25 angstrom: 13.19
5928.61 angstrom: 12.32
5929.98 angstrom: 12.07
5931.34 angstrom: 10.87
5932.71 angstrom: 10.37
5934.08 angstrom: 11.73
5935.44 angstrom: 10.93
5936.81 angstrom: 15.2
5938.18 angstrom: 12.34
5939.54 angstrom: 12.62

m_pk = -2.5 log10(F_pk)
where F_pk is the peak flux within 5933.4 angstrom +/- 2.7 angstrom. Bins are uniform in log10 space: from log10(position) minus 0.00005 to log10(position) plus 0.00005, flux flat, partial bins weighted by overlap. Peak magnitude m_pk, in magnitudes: -2.67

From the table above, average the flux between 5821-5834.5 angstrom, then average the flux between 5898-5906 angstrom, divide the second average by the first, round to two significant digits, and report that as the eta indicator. 0.93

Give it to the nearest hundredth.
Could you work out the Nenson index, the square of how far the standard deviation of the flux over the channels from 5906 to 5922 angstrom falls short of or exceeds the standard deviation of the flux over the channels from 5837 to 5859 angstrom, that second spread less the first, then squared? 0.00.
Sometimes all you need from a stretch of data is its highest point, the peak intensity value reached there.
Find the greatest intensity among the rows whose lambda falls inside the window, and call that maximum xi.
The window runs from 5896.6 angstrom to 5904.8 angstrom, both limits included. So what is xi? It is 13.87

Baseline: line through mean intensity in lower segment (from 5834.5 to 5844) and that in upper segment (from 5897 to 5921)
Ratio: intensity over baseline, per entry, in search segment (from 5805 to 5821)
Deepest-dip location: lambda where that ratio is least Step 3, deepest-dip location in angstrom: 5807.02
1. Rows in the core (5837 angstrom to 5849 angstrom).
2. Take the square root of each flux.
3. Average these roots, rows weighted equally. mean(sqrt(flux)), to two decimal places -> 3.43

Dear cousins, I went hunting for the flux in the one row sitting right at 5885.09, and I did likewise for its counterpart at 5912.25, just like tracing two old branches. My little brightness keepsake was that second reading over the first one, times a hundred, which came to 97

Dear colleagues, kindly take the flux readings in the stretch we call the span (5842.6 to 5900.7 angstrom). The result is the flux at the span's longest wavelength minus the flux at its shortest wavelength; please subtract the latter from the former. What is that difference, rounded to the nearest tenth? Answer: 4.9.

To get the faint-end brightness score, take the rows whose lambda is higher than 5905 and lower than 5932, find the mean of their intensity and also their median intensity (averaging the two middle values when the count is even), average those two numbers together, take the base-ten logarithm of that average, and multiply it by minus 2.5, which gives -2.71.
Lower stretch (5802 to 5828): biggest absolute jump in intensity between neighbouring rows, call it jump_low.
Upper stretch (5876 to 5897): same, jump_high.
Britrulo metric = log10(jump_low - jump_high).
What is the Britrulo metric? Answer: 0.17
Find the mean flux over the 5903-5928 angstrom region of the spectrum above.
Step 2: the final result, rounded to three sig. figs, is 12.0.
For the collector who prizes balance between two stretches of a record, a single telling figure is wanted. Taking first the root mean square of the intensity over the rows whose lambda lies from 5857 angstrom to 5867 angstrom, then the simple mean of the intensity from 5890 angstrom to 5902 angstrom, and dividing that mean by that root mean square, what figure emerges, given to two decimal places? 0.89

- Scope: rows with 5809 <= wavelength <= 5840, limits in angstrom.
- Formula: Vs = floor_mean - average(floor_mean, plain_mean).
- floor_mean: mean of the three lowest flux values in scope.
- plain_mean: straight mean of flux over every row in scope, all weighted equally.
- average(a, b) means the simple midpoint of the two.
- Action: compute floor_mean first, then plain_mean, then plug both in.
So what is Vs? -1.3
